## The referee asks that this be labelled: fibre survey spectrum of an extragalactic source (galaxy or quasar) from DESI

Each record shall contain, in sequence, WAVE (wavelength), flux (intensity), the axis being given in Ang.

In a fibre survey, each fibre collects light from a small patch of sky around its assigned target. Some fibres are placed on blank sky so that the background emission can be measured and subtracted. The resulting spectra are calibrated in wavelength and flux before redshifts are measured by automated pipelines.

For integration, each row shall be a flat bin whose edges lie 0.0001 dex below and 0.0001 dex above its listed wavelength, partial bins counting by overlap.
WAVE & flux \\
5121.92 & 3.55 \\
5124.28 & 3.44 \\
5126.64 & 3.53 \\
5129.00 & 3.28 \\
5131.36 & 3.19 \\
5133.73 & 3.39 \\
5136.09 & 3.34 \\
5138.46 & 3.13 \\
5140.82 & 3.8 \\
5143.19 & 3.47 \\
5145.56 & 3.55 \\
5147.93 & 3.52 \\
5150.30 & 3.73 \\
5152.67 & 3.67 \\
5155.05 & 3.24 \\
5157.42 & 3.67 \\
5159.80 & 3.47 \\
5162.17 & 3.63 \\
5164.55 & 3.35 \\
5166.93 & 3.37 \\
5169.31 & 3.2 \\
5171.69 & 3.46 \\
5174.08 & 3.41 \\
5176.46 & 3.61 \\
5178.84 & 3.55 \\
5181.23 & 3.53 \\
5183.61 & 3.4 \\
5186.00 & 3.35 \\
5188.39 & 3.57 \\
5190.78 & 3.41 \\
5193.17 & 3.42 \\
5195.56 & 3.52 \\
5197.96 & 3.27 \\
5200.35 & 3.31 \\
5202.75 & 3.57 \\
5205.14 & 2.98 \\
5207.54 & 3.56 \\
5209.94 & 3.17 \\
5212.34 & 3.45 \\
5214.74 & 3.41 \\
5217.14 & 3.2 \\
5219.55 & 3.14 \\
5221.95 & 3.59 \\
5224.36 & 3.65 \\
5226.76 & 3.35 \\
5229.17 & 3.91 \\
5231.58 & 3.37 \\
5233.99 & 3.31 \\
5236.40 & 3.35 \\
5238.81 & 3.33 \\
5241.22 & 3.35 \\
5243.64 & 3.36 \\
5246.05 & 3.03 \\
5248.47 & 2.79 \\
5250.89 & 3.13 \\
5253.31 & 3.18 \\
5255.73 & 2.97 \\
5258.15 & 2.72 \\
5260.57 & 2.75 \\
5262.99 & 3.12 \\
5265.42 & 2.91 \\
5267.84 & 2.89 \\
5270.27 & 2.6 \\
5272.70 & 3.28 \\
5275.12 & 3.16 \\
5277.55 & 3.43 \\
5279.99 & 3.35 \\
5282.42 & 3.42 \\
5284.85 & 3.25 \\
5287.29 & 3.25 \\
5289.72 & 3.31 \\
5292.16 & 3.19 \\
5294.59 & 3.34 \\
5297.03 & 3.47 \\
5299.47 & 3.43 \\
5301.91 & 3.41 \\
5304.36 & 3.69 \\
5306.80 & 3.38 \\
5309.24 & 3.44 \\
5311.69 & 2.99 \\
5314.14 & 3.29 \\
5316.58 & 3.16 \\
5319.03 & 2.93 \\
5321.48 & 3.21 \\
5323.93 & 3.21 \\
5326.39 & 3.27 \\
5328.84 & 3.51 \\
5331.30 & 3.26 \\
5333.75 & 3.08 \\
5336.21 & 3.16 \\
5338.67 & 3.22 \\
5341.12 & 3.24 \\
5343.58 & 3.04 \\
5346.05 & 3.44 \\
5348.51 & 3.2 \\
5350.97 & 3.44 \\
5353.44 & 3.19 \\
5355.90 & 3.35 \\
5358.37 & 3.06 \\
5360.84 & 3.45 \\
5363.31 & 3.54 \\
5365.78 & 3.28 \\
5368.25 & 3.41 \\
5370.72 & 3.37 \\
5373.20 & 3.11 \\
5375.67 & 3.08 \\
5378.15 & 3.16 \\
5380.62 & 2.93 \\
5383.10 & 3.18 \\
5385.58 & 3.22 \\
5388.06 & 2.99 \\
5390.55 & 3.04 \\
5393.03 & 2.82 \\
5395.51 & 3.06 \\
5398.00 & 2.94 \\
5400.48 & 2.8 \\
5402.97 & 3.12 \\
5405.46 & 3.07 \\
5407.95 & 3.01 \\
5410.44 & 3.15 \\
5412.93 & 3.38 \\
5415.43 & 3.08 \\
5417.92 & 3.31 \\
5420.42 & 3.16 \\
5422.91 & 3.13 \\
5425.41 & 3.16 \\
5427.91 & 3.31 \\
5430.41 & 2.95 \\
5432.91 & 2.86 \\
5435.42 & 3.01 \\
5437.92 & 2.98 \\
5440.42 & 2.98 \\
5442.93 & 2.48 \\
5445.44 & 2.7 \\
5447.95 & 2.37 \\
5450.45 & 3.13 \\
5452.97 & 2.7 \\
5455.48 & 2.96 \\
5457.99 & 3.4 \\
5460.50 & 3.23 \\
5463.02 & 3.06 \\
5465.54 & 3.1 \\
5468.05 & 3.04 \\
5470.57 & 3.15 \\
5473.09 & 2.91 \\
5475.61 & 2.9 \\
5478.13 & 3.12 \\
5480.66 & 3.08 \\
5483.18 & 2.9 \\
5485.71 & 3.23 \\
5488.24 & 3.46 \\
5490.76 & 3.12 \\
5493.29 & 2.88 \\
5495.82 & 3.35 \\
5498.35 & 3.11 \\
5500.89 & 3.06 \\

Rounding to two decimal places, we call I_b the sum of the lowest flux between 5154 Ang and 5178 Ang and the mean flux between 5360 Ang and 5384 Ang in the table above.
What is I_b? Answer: 6.45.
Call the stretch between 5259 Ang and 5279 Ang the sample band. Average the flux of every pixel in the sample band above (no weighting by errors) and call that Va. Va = 3.02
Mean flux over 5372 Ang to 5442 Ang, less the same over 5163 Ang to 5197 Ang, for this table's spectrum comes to -0.37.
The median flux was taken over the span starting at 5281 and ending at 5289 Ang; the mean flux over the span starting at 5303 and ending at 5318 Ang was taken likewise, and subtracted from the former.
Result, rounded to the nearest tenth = -0.1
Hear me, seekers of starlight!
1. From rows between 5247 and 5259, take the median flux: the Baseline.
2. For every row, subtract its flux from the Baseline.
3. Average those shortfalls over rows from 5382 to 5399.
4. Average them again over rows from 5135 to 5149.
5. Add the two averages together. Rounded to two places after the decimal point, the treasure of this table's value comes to -0.56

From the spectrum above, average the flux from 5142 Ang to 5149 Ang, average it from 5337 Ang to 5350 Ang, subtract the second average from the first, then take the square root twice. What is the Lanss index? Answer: 0.73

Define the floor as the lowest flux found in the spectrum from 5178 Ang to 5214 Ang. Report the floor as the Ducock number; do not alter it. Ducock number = 2.98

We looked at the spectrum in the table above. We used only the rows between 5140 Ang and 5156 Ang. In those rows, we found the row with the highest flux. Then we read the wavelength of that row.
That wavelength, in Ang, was 5140.82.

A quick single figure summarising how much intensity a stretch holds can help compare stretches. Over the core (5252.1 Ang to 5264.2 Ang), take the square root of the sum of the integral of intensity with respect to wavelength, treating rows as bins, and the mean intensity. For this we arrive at 6.22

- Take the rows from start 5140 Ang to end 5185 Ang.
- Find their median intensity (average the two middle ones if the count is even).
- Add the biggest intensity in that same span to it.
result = 7.32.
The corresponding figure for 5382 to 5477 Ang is 6.45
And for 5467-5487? 6.29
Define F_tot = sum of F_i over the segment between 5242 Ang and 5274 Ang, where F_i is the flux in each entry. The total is 38.7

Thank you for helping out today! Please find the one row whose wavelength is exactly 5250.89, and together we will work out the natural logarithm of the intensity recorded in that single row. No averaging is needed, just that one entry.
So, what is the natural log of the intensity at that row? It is 1.14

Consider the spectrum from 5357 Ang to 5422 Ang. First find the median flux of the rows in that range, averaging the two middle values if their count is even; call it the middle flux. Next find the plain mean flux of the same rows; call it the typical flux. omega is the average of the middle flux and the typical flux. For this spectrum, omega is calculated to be 3.13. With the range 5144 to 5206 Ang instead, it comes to 3.46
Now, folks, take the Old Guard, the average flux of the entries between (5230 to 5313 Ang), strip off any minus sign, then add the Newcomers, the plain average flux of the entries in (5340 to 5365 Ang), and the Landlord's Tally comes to 6.50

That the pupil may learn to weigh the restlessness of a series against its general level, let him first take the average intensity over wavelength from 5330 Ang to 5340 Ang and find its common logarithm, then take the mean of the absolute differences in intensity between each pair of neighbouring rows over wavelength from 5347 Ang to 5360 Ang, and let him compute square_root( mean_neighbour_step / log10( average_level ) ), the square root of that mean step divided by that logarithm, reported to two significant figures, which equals 0.68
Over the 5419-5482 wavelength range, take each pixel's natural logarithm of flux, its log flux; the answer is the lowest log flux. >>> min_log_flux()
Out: 0.86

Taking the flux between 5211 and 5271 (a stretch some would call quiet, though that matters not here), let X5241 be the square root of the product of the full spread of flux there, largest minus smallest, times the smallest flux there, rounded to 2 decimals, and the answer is 1.85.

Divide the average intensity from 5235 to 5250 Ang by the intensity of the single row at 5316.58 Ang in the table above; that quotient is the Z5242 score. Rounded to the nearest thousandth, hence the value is 1.013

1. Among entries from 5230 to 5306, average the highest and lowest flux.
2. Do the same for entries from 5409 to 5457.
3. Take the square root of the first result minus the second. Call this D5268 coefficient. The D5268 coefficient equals 0.52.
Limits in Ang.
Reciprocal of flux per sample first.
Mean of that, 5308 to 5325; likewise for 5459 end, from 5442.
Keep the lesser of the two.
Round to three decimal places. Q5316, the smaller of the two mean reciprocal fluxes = 0.316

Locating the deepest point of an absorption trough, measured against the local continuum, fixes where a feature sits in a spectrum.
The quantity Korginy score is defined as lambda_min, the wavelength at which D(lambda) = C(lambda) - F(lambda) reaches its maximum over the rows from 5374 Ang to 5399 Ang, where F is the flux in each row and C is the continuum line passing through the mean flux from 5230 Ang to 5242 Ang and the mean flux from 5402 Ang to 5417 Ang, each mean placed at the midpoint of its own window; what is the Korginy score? 5393.03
